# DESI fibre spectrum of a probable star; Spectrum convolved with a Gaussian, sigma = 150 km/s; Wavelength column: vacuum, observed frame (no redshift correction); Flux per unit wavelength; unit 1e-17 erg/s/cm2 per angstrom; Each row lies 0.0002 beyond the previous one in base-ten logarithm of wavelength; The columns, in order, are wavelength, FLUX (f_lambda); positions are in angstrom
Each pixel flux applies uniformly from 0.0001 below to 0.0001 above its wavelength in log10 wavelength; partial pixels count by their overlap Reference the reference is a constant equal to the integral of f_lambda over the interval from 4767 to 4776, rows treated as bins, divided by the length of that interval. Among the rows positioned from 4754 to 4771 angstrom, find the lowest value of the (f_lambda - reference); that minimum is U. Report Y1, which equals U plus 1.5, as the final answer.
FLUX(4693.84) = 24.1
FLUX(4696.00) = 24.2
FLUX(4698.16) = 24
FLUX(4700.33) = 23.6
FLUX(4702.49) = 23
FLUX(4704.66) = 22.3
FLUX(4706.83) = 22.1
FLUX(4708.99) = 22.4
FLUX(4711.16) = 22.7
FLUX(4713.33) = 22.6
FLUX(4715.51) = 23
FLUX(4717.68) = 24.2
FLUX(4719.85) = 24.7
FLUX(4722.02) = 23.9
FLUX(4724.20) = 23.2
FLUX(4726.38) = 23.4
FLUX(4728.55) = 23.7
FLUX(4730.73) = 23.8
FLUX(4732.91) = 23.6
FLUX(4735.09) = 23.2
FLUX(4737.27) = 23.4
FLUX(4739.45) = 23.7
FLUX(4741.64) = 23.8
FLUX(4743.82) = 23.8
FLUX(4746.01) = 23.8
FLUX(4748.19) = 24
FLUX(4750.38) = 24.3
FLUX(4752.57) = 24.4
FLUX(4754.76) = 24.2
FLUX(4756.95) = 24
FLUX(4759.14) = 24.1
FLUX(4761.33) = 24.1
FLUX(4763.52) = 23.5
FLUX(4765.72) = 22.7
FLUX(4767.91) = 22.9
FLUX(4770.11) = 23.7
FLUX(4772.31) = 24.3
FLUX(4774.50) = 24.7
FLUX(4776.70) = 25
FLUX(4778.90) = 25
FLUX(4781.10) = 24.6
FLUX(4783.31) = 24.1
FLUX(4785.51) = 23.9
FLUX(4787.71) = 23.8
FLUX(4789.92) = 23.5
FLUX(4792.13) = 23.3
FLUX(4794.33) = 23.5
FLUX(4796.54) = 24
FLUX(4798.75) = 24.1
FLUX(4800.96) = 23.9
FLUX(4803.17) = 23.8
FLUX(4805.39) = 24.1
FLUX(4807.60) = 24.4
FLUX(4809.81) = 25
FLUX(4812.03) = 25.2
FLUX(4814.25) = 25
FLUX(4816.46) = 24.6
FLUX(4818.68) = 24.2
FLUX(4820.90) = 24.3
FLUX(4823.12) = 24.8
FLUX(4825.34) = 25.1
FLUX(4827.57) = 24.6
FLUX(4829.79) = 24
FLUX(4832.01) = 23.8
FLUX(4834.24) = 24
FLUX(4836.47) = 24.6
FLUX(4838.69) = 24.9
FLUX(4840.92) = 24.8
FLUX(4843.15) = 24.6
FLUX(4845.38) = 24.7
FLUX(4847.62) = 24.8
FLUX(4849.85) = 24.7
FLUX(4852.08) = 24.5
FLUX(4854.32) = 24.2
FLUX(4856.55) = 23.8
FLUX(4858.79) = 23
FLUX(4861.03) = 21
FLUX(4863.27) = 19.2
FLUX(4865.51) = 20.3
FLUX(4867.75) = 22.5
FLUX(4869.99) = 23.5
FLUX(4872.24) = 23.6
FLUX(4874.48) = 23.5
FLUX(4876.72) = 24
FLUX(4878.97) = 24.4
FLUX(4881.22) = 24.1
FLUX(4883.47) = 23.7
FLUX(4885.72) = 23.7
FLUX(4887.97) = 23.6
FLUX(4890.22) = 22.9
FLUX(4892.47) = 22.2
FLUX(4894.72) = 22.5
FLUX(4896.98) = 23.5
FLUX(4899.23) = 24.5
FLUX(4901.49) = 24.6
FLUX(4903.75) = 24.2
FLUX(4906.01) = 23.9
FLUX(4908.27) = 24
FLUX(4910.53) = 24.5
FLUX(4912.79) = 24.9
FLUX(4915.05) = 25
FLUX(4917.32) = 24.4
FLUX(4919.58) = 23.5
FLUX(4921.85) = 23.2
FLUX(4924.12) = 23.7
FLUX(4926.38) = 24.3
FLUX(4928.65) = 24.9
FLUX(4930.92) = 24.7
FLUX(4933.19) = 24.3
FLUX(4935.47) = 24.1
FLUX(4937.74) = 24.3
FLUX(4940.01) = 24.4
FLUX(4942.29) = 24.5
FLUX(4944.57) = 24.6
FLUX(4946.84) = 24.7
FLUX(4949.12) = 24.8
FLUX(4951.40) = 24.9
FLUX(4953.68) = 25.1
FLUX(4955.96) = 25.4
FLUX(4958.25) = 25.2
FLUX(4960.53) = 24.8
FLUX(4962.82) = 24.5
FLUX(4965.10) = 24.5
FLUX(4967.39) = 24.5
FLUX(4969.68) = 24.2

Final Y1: 0.2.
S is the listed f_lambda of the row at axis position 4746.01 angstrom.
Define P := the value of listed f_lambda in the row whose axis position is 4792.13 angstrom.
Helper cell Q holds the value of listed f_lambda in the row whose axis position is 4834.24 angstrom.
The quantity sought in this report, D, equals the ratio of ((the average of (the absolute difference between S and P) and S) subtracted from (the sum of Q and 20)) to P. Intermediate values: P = 23.3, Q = 24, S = 23.8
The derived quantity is 1.37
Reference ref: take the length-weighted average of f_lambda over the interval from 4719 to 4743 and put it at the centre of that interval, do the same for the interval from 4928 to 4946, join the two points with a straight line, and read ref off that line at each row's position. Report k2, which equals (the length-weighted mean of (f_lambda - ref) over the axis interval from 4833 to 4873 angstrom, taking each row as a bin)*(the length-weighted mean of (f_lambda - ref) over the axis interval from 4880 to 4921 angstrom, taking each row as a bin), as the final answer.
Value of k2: 0.3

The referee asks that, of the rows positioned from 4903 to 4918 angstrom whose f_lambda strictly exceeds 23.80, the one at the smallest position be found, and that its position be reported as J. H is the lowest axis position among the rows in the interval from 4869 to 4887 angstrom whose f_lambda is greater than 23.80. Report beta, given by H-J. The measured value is -27.0 angstrom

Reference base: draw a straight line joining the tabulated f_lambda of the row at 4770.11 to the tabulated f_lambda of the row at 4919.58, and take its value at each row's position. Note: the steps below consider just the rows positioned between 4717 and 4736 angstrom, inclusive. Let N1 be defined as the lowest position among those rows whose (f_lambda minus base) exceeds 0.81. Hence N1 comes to 4719.85 angstrom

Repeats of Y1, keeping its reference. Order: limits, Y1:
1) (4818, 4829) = 1.7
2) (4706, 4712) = -0.4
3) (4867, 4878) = 0.0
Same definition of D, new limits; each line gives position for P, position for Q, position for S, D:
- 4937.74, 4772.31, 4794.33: 1.32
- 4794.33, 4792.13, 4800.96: 1.33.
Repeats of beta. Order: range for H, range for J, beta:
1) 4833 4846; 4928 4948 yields -94.4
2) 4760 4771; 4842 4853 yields -81.8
